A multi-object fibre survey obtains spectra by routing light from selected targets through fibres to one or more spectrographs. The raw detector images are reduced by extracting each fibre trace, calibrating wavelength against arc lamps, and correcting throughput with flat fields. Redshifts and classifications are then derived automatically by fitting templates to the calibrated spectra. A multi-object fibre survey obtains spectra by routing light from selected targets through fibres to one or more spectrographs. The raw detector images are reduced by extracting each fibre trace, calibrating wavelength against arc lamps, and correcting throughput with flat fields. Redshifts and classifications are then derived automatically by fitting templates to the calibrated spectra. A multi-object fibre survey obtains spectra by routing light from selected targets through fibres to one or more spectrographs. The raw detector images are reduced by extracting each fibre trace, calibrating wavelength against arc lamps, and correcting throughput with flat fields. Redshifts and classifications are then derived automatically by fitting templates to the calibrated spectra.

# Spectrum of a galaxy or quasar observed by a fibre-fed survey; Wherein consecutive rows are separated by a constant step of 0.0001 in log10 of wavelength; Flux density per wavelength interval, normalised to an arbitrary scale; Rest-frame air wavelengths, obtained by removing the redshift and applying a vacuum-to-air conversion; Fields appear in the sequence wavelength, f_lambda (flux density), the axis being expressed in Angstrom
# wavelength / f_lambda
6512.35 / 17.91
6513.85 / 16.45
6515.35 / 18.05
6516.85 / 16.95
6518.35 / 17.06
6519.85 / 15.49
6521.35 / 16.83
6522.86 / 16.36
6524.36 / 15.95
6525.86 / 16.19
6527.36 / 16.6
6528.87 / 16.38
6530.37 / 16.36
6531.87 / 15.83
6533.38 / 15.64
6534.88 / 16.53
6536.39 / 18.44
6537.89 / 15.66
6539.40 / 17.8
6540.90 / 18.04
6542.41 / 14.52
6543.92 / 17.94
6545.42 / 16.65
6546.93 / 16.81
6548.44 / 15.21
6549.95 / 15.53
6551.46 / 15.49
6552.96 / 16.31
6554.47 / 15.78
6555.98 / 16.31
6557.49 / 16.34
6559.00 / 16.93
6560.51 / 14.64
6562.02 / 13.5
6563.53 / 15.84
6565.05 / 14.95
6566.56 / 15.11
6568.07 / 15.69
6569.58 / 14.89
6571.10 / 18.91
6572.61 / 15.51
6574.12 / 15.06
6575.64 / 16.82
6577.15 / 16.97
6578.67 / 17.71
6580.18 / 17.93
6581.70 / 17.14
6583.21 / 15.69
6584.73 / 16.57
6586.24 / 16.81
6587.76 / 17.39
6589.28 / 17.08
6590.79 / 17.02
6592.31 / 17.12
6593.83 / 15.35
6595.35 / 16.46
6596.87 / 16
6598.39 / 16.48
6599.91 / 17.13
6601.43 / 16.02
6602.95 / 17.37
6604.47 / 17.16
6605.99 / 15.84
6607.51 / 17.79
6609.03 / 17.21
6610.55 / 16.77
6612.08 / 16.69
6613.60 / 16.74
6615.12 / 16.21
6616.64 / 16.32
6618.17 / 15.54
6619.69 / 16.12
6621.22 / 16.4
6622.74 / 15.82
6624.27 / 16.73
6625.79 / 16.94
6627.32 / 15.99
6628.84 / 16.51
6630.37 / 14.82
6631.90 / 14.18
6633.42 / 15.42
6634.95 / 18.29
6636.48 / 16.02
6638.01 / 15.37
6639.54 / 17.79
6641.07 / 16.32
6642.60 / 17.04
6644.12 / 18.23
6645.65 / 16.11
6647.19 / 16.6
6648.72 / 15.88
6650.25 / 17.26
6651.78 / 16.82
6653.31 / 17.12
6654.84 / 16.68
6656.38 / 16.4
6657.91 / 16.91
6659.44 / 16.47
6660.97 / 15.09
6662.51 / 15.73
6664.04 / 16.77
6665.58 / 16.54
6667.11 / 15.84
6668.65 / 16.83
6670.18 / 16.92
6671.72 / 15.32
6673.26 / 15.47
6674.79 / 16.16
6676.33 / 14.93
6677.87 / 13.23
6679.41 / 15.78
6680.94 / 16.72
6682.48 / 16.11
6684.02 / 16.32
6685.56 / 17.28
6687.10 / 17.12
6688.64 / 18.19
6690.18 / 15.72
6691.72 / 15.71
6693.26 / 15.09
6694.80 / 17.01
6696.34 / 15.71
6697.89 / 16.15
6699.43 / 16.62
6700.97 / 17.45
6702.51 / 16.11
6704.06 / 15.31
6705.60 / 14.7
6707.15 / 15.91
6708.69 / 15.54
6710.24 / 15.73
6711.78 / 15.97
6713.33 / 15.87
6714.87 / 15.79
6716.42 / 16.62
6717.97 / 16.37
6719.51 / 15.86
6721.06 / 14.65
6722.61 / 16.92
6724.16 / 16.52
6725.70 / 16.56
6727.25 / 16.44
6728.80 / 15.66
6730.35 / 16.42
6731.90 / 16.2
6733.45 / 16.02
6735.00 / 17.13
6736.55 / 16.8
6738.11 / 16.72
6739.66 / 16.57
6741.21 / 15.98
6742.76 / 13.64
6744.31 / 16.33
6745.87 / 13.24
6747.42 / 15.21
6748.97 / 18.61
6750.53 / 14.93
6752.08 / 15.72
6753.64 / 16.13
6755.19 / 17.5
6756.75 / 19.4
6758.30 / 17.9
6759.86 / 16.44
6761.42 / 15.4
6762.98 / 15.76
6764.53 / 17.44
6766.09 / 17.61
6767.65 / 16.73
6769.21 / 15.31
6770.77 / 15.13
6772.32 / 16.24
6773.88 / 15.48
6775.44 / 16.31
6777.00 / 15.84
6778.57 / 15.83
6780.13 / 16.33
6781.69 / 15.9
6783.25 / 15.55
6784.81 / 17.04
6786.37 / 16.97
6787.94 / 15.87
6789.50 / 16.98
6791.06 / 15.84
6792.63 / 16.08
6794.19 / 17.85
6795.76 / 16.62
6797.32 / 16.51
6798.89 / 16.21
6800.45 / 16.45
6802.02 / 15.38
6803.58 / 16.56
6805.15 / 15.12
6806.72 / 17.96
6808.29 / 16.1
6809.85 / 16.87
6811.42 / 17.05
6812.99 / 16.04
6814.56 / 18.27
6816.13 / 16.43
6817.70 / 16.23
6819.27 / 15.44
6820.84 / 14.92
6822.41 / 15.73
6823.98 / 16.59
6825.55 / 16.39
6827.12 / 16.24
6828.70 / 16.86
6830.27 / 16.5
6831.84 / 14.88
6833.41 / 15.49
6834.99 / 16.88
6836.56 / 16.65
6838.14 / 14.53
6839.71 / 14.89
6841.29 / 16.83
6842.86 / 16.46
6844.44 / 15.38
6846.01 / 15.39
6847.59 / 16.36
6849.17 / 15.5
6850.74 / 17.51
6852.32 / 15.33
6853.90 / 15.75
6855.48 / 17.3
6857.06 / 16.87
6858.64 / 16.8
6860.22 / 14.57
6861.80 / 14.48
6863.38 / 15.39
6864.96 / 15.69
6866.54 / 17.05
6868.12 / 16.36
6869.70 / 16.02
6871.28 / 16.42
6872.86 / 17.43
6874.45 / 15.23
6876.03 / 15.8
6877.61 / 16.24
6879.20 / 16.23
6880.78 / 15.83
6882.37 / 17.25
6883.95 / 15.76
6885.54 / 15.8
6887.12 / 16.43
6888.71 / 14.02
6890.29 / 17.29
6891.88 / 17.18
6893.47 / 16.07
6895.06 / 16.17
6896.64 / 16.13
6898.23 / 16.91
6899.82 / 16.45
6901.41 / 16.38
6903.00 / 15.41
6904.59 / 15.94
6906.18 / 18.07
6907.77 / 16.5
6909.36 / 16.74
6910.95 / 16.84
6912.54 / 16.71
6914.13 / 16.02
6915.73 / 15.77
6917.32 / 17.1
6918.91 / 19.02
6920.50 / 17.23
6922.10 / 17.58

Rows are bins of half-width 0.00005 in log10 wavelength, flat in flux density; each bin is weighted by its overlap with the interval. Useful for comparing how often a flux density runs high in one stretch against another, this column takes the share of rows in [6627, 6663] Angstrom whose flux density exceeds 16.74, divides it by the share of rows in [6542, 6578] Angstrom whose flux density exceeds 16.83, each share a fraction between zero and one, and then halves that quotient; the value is 1.00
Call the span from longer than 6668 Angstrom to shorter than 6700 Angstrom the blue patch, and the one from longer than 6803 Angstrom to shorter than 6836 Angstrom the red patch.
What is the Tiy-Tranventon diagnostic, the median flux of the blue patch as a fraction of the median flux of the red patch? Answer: 0.985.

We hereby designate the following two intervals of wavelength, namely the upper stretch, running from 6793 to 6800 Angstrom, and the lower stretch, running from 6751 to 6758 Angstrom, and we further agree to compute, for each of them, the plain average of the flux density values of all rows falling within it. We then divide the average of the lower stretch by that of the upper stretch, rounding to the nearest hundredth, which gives 1.02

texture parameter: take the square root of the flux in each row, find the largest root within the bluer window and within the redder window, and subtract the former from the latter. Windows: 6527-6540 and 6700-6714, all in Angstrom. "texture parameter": -0.12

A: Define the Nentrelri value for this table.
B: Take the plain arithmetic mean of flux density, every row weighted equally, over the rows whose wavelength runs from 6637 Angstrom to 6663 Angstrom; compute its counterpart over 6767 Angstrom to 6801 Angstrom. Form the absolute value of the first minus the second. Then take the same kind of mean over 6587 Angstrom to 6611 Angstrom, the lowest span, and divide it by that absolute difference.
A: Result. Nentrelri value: 48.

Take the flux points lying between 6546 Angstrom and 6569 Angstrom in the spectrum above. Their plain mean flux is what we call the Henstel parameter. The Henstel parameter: 15.6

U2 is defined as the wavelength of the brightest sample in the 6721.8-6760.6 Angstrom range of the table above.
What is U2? 6756.75 Angstrom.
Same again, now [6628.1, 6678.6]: 6634.95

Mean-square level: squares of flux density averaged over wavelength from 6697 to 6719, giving 257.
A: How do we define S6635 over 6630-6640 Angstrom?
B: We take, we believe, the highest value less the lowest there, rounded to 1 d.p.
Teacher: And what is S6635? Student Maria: 4.1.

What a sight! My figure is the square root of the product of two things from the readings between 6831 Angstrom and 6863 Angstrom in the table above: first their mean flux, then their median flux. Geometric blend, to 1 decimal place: 15.8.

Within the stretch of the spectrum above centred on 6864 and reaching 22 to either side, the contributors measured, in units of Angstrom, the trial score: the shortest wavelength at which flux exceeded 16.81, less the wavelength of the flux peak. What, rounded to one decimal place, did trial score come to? 0.0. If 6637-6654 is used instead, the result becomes -4.6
